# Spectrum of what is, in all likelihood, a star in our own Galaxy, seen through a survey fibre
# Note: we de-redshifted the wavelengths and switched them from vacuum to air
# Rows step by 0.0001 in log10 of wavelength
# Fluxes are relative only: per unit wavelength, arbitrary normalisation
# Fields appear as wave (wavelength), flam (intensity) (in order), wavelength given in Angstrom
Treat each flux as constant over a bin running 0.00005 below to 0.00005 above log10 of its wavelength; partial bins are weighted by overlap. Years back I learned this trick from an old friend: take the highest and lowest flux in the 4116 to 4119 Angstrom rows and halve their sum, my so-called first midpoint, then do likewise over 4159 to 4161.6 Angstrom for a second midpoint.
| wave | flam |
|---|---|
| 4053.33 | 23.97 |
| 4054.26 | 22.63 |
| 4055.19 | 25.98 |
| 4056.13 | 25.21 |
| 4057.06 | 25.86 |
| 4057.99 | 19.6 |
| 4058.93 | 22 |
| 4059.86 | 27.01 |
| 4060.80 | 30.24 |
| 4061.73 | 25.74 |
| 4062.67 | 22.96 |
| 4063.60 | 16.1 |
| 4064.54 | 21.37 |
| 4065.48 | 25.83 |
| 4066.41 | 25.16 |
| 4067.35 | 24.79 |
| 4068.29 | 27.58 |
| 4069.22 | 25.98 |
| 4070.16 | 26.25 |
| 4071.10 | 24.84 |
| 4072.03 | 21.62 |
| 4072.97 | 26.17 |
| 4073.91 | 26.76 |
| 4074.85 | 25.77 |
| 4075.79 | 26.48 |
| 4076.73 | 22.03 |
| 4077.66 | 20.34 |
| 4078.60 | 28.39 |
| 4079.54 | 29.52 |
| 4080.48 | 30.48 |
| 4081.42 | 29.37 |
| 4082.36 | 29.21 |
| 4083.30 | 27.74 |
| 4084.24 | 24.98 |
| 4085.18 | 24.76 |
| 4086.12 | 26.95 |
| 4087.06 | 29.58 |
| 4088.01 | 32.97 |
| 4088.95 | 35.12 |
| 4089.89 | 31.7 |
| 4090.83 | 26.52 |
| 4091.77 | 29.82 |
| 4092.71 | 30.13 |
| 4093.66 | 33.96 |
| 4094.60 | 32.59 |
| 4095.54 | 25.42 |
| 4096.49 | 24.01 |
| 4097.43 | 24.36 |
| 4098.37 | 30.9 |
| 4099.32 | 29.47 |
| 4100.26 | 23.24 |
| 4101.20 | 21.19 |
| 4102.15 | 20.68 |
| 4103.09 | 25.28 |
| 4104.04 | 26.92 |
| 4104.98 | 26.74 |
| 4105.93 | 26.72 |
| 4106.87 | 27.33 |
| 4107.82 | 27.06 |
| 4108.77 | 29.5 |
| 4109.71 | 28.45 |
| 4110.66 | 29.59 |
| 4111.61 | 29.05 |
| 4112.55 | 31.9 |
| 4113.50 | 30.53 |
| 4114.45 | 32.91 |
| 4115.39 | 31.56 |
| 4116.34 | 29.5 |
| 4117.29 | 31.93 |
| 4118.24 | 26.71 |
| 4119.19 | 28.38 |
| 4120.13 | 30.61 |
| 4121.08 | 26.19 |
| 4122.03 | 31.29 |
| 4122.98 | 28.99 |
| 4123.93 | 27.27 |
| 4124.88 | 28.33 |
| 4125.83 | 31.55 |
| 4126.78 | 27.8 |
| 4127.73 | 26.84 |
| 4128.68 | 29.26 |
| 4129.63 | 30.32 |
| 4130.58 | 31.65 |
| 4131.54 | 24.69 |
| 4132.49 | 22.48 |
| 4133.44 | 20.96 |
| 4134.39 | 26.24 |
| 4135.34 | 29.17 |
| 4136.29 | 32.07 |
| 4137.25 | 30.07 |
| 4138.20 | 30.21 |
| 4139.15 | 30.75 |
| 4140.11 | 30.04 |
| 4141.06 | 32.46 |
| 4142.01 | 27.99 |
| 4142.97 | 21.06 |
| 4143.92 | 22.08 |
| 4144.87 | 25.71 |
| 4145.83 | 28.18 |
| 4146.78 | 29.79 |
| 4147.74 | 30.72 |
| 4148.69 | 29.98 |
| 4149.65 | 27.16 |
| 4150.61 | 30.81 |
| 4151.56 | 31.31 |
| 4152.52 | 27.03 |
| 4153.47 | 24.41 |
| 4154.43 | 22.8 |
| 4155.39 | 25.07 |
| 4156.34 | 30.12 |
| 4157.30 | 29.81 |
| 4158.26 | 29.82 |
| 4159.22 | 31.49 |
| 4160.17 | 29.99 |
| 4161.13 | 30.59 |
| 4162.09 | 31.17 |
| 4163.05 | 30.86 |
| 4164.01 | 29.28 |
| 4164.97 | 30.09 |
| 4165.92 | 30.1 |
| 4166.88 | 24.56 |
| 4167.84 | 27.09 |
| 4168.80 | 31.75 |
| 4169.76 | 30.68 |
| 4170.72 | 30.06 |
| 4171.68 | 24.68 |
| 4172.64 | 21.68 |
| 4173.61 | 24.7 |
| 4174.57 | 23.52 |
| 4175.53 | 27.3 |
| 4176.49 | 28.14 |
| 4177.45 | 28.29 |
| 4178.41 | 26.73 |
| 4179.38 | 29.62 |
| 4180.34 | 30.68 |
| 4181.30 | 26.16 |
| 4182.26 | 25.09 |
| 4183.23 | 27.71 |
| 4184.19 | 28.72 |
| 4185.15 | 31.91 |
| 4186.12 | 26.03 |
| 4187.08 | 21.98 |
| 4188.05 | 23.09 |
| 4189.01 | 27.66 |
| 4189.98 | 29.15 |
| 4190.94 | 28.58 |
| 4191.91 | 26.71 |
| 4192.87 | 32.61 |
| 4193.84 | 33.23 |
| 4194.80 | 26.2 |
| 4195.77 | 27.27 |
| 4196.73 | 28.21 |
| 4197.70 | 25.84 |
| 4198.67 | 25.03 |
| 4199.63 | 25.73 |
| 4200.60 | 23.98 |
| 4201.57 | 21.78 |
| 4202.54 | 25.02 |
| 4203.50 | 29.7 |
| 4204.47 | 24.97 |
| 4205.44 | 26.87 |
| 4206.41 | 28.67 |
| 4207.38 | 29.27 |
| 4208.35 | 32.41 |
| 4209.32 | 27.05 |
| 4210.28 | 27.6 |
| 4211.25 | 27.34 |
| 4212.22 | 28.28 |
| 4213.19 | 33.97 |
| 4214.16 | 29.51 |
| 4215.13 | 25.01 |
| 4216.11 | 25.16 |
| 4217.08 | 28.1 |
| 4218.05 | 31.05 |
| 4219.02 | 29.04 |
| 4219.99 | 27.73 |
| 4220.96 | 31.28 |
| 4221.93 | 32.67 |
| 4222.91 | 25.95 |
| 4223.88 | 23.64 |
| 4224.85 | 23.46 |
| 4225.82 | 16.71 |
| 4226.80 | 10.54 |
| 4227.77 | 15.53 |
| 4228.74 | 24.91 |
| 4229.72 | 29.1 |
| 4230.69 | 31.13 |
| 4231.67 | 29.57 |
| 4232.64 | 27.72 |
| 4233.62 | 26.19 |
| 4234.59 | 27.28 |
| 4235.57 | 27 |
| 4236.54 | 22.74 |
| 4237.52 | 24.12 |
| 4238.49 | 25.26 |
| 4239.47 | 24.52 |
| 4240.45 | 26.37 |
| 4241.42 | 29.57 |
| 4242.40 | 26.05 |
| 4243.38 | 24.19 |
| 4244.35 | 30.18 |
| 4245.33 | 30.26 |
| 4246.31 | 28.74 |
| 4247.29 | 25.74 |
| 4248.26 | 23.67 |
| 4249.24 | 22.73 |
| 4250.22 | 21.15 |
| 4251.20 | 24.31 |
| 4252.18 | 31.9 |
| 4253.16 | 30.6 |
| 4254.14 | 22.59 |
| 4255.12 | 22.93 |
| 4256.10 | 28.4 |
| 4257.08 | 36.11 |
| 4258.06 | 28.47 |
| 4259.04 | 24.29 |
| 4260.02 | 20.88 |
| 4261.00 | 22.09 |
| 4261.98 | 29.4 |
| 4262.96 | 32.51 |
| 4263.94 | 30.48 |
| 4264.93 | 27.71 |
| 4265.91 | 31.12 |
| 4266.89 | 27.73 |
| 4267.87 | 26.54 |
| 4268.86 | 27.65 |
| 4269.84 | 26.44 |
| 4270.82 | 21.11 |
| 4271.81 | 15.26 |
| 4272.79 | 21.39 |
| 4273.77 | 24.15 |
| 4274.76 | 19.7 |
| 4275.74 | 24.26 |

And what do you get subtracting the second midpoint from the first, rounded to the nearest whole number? -1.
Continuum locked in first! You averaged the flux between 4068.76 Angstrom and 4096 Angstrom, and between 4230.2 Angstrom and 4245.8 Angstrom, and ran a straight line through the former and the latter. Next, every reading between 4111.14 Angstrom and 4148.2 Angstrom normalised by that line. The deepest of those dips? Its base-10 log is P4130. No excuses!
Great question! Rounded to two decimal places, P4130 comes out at -0.12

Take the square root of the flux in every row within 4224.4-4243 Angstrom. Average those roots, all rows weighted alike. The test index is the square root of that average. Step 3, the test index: 2.220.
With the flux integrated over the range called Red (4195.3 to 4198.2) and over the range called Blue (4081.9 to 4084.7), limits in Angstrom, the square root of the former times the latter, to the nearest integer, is 78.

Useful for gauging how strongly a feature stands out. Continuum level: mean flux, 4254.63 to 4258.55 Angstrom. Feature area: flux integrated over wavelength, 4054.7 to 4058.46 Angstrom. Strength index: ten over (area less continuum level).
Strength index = 0.16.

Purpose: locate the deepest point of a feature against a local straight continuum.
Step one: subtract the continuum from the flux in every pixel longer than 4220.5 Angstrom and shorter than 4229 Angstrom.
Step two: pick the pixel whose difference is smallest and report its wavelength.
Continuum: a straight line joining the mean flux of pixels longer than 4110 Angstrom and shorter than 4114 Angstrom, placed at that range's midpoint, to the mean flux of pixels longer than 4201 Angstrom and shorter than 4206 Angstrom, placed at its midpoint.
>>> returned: 4226.80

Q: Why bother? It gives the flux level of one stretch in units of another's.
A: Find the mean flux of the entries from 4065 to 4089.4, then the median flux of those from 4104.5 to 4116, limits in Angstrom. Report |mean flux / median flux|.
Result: 0.92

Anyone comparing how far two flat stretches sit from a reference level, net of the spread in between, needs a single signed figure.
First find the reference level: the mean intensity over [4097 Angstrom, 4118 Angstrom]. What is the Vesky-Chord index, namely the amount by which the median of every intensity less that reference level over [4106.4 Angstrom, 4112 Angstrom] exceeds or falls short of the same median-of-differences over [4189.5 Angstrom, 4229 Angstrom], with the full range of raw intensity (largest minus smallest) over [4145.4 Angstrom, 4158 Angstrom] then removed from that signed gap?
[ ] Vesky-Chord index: -7.0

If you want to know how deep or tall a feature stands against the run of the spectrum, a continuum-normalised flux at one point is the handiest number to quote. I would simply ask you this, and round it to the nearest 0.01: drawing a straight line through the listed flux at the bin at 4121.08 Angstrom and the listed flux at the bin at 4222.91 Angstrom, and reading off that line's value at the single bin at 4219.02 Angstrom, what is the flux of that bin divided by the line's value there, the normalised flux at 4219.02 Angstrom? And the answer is 1.12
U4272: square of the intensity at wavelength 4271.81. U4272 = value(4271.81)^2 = 233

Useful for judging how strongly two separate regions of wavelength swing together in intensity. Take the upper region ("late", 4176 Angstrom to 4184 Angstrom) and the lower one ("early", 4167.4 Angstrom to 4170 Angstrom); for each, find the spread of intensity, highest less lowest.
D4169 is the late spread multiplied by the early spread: 26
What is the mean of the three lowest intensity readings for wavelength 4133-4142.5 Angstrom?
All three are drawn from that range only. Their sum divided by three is 25.1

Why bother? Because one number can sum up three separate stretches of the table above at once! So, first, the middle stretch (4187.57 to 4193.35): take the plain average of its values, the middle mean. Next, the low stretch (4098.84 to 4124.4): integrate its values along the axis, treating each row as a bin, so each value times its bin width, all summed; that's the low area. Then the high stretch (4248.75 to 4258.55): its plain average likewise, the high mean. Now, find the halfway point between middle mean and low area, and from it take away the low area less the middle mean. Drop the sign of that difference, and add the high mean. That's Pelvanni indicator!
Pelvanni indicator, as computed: 344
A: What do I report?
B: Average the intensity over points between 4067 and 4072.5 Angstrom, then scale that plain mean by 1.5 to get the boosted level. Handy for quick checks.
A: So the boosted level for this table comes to 37.8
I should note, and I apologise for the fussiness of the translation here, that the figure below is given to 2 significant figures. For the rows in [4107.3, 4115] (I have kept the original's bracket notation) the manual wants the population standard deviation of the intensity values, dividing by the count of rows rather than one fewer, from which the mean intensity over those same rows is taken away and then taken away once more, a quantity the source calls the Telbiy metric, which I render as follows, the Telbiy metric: -58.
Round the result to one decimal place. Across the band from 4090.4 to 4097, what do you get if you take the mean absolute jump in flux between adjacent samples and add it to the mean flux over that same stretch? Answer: 31.8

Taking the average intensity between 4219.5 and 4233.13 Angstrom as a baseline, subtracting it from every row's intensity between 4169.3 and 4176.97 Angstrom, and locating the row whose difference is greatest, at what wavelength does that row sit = 4169.76 Angstrom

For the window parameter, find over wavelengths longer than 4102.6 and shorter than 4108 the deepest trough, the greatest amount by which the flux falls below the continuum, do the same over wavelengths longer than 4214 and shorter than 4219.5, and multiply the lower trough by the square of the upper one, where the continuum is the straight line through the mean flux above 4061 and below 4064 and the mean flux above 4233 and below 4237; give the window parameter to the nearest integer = 0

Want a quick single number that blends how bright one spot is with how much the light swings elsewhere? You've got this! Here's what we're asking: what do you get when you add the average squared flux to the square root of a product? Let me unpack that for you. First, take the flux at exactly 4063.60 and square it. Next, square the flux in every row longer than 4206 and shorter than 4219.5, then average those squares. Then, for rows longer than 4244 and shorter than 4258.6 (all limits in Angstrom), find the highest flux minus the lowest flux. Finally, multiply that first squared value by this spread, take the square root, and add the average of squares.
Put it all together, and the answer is 894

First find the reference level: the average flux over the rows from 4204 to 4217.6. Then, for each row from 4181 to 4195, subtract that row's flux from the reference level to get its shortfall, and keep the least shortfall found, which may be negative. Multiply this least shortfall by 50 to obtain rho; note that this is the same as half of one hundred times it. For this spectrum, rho -254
